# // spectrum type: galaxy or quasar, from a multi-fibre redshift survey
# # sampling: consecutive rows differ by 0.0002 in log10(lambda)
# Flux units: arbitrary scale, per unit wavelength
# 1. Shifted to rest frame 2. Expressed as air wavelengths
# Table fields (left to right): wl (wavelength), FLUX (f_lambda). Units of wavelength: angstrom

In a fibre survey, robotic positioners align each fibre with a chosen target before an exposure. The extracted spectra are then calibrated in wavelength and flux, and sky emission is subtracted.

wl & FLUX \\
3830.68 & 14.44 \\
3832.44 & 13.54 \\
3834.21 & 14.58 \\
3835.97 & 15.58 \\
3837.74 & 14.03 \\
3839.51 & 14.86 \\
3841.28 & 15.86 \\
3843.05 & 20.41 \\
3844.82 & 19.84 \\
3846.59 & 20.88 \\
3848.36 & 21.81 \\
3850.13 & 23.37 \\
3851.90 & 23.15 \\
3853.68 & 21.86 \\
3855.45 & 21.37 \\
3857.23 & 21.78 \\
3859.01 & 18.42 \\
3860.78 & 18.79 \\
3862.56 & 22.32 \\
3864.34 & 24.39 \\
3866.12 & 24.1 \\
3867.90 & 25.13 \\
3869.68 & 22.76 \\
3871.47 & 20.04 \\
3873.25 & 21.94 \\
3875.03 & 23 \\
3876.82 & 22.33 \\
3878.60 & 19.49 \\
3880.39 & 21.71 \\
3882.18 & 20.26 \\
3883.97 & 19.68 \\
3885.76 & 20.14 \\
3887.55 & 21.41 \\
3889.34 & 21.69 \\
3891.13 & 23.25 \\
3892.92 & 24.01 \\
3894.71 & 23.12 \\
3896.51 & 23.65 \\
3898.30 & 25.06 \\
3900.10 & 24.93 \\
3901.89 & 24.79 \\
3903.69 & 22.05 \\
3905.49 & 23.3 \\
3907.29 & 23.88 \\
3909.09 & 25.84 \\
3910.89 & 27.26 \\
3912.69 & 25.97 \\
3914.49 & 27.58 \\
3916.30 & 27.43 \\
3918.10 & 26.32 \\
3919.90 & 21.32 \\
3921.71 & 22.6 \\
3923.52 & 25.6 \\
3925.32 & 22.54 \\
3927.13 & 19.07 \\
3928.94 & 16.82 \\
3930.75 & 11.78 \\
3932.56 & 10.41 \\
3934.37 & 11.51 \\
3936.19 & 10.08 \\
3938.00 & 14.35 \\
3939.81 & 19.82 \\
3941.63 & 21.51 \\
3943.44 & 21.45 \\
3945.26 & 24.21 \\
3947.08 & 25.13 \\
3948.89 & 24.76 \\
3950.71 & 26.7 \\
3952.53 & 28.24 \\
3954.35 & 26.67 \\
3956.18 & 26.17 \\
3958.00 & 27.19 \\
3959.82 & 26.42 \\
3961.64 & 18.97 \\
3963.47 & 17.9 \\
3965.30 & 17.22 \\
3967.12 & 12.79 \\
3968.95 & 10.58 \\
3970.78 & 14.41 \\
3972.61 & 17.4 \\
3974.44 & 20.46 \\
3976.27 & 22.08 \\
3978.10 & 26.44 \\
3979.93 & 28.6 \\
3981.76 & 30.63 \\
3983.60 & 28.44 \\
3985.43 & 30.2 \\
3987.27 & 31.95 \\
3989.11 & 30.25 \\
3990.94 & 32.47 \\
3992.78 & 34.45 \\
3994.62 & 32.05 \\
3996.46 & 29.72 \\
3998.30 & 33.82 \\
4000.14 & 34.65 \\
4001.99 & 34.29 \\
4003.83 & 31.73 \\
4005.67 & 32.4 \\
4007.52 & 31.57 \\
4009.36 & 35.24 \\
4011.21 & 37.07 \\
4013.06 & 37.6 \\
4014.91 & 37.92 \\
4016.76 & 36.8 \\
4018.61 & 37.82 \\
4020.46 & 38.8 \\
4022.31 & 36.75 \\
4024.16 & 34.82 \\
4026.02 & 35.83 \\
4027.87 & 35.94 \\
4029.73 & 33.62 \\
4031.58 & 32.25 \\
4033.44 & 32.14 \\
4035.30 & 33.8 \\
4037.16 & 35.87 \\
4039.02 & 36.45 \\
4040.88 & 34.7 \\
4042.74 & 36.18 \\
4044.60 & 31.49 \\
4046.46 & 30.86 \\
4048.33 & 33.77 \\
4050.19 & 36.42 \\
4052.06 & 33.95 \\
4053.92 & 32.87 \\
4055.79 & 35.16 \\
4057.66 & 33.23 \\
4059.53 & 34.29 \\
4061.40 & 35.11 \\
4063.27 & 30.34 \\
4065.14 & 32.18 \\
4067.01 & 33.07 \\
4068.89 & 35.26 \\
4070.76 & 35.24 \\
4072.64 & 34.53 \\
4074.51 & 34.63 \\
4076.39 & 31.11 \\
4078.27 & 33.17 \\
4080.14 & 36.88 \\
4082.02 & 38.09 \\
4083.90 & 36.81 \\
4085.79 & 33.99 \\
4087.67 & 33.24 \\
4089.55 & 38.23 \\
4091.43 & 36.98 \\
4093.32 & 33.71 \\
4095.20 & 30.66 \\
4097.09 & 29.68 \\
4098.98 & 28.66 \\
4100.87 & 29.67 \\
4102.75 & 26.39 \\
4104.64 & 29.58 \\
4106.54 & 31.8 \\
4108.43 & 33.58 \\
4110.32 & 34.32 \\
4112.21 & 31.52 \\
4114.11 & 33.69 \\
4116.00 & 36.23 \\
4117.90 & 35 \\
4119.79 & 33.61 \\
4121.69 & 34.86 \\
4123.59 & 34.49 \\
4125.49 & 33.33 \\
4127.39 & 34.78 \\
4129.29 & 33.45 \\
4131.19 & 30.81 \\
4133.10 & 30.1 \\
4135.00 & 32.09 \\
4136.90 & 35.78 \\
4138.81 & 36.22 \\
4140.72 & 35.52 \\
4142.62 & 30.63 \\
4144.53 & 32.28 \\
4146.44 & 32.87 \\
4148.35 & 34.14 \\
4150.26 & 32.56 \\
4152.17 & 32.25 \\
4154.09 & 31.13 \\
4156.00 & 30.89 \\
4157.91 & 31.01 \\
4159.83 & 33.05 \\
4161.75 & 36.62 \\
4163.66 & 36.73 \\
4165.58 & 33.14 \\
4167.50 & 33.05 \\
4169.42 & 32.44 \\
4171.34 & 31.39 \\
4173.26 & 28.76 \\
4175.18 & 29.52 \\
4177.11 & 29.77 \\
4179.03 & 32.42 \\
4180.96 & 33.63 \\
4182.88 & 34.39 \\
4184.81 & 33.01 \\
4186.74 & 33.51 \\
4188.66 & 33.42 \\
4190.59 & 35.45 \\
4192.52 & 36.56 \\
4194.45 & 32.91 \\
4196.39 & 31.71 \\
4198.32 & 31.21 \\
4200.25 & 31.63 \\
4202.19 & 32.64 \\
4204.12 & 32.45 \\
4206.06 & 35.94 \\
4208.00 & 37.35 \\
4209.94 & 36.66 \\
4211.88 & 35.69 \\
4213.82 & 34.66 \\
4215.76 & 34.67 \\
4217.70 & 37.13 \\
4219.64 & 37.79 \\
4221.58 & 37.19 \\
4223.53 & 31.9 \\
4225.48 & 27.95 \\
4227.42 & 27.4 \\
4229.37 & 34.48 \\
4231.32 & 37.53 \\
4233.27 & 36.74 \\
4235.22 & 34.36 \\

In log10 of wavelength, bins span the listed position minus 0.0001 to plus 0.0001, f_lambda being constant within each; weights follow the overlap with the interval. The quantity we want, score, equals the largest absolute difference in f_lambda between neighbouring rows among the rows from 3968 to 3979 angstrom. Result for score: 4.4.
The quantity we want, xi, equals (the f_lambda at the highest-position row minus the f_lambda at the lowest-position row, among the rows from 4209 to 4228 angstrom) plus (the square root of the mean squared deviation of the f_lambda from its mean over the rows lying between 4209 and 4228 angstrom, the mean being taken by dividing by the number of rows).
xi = -6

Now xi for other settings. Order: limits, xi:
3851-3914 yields 5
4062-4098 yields 2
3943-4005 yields 17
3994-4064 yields 1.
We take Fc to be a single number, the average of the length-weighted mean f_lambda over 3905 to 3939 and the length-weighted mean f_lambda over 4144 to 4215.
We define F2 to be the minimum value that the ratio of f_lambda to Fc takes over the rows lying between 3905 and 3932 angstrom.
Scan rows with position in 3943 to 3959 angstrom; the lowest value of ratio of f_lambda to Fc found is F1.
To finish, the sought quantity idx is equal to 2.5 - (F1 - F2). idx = 2.14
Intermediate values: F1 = 0.80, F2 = 0.44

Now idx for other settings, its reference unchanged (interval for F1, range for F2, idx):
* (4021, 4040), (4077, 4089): 2.54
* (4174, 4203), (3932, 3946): 1.78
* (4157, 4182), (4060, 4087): 2.56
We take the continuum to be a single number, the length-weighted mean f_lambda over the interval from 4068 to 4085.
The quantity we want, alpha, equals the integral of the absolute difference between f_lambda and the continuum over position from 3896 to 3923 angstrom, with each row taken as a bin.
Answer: 277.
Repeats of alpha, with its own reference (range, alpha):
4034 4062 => 41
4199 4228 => 75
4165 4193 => 74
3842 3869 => 358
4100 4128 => 67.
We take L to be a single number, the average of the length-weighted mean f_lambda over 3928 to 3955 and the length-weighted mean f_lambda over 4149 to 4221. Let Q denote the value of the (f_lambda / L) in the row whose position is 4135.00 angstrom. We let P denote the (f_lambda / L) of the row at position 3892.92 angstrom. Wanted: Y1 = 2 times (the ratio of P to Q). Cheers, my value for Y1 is 1.5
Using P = 0.91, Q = 1.21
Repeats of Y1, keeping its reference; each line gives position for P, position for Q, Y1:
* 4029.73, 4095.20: 2.2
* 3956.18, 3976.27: 2.4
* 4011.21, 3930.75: 6.3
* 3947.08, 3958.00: 1.8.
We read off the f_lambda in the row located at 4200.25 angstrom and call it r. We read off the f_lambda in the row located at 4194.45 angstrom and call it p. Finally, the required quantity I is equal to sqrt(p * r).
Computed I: 32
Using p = 32.91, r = 31.63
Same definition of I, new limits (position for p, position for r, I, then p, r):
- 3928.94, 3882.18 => 18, 16.82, 20.26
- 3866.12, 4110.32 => 29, 24.1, 34.32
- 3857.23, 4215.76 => 27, 21.78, 34.67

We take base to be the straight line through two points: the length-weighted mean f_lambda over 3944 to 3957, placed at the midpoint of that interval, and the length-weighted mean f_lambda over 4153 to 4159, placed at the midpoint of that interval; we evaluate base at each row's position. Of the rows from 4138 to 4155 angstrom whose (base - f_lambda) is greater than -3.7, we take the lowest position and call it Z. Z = 4142.62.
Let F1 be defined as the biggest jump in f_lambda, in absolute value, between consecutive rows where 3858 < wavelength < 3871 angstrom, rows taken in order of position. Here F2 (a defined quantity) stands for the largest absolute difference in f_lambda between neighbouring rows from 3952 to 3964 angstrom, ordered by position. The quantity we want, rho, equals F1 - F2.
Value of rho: -4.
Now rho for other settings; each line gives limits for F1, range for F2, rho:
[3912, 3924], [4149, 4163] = 1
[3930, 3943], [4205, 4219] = 3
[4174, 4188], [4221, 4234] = -4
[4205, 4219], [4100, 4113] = -1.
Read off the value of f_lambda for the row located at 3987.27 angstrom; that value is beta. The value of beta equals 31.95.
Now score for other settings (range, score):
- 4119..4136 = 2.6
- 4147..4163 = 3.6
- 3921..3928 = 3.5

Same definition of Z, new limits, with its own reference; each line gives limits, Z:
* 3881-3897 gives 3882.18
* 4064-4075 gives 4065.14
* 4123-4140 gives 4125.49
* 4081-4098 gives 4095.20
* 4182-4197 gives 4182.88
